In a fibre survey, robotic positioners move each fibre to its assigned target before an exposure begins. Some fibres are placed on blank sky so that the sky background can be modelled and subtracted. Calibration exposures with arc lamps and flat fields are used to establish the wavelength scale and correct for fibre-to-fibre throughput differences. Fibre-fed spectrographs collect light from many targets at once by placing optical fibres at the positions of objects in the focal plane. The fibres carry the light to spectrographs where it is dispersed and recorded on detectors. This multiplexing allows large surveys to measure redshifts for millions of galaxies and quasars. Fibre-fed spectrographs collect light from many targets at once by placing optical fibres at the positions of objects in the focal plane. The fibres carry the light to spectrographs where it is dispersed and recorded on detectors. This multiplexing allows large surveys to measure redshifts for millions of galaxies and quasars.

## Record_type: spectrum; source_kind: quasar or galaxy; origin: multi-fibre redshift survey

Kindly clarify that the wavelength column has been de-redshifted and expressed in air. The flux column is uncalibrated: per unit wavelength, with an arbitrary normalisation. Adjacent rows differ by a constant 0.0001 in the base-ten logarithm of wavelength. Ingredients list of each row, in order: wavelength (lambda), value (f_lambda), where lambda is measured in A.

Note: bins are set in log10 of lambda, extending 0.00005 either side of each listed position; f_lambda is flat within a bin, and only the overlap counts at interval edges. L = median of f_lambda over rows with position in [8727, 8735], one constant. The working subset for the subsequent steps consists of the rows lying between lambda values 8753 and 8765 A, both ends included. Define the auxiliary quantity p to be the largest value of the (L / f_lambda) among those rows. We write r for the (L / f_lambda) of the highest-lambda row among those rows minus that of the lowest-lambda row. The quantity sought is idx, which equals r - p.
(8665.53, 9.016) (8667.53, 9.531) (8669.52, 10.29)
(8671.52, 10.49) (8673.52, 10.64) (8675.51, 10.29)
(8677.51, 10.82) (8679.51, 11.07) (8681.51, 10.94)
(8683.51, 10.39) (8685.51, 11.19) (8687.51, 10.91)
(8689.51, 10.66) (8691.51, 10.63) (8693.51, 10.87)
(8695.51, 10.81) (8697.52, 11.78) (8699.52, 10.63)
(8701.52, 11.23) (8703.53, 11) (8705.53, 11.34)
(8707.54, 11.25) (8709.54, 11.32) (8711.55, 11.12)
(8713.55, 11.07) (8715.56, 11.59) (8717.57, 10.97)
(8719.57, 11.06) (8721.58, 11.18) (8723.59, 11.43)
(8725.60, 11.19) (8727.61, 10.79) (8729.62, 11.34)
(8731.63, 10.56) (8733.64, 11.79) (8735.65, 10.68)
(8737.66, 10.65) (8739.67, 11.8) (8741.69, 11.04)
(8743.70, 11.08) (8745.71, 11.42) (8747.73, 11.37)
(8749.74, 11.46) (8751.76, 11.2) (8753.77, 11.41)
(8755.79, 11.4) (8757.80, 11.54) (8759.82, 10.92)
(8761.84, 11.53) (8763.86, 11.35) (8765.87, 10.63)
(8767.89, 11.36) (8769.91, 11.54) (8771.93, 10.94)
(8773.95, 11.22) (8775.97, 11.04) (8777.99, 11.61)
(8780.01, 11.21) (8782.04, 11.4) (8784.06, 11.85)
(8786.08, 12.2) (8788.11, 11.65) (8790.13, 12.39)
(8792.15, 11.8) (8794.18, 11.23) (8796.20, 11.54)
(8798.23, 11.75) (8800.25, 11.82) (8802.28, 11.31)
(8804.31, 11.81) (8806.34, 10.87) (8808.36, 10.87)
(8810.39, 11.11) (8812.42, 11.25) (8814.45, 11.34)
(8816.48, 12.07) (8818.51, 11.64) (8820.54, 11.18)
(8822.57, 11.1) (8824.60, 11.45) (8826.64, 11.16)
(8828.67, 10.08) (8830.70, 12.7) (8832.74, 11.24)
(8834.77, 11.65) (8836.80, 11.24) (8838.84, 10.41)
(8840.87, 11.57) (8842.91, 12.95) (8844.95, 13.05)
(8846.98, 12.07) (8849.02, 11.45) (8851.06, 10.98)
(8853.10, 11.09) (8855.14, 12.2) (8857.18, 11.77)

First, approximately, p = 1.013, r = 0.005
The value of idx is -1.01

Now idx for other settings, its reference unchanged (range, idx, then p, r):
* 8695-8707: -1.09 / 1.041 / -0.048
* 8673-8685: -1.05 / 1.075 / 0.025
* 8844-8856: -0.95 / 1.008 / 0.059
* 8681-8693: -1.04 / 1.065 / 0.029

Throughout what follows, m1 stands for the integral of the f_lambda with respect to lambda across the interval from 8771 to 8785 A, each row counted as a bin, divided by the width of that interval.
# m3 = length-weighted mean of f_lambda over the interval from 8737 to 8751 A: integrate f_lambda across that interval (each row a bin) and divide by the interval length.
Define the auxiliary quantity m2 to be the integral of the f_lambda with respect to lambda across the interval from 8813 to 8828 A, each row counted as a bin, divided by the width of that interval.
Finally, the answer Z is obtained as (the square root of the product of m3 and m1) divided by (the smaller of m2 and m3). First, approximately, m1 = 11.3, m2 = 11.4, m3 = 11.3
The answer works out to 1.00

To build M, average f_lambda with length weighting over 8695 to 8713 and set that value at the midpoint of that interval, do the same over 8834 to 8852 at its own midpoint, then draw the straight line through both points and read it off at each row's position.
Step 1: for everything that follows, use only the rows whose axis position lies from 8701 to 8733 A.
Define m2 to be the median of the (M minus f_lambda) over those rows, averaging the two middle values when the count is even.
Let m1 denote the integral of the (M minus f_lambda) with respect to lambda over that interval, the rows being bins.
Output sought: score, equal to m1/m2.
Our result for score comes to 32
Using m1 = 2.0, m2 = 0.06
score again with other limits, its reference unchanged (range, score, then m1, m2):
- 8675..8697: 24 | 6.3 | 0.26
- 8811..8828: 14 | 4.3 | 0.30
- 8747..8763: -7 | 0.3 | -0.04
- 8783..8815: 5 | -0.4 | -0.08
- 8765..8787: 25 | 1.9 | 0.07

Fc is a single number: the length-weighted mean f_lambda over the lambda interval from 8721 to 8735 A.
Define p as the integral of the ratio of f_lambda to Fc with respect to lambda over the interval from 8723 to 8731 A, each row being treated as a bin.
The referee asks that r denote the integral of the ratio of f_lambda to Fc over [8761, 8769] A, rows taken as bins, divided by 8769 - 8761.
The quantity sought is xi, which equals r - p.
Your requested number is -6.98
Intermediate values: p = 7.98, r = 1.00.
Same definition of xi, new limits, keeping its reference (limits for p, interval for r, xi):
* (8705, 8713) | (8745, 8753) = -7.04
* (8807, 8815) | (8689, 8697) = -7.00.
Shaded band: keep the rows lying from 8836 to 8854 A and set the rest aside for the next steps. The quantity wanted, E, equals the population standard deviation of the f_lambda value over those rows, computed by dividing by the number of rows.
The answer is 0.84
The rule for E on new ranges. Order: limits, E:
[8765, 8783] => 0.29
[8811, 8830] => 0.50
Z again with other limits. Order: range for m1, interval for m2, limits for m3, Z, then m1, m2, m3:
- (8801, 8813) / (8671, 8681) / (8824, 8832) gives 1.05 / 11.2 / 10.7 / 11.3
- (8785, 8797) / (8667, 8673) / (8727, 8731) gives 1.12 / 11.8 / 10.2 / 11.0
